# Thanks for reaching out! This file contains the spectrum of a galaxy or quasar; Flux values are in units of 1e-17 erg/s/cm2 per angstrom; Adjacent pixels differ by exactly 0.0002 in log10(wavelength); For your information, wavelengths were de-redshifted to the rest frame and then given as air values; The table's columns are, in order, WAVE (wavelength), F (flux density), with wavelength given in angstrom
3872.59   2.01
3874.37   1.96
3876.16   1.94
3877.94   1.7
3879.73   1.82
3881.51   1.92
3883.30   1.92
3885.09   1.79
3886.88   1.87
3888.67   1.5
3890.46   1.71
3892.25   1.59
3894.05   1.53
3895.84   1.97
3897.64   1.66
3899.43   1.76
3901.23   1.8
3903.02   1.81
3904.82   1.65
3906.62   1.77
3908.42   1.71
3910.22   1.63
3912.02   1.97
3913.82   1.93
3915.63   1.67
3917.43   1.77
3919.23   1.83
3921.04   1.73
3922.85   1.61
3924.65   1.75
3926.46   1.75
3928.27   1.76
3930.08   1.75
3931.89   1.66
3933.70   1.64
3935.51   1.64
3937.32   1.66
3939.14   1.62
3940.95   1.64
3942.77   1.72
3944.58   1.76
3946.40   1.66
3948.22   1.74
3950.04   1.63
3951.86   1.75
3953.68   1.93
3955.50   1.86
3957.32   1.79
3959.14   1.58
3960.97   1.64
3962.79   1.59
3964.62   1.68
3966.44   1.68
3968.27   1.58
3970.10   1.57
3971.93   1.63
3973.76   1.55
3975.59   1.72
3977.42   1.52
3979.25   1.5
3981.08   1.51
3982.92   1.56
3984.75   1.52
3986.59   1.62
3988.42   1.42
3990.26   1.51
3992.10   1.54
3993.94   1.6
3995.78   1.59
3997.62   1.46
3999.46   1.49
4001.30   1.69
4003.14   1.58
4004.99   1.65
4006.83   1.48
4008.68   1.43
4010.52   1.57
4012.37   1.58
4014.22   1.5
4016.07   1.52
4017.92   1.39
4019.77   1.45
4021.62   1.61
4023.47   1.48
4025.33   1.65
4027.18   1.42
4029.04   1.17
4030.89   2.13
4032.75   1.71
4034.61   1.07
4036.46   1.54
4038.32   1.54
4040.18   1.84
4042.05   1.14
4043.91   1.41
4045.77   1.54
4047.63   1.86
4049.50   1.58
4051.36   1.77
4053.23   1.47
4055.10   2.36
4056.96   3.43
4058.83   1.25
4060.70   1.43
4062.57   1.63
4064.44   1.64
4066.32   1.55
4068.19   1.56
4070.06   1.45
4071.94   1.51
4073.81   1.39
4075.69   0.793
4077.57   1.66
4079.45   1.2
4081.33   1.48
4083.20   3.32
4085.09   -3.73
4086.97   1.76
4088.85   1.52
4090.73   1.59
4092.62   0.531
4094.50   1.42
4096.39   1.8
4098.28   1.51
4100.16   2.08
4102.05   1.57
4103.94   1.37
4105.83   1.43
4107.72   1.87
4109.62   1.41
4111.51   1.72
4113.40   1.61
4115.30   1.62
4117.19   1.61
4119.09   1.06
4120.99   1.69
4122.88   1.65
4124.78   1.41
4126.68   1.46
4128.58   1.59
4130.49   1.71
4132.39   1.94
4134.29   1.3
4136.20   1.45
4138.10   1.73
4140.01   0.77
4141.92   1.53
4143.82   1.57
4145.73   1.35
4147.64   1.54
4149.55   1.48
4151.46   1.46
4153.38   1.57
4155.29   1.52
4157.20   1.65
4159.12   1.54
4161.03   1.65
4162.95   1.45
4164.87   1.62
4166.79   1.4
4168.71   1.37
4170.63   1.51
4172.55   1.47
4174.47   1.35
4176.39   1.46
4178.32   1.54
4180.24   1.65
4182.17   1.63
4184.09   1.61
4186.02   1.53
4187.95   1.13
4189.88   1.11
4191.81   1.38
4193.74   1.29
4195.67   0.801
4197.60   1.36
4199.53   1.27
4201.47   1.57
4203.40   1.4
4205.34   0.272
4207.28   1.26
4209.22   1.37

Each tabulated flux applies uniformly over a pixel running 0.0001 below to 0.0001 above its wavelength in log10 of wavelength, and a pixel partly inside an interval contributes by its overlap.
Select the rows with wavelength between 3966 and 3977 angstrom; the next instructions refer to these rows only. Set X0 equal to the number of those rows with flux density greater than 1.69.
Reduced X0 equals 1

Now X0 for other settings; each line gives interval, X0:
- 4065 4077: 0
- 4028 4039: 2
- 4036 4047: 1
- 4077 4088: 2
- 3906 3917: 4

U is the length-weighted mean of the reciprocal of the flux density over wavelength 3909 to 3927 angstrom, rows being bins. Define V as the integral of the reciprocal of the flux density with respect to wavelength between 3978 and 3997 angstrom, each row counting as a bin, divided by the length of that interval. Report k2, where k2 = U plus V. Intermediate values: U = 0.57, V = 0.652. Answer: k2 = 1.22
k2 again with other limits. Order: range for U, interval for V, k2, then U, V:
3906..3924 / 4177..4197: 1.34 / 0.57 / 0.766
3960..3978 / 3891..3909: 1.20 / 0.62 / 0.582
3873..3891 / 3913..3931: 1.12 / 0.55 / 0.571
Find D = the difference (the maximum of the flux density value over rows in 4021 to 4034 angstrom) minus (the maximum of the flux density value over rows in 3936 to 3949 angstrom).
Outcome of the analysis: 0.4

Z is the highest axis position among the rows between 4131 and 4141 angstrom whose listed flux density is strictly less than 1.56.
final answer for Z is 4140.01 angstrom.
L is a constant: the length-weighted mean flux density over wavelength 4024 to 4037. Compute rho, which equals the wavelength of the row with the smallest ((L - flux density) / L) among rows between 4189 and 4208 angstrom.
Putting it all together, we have 4201.47 angstrom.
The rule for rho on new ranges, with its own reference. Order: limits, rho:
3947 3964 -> 3953.68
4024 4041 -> 4030.89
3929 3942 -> 3930.08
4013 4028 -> 4025.33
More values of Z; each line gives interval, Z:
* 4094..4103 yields 4098.28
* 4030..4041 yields 4038.32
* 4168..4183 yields 4178.32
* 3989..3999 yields 3997.62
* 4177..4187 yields 4186.02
